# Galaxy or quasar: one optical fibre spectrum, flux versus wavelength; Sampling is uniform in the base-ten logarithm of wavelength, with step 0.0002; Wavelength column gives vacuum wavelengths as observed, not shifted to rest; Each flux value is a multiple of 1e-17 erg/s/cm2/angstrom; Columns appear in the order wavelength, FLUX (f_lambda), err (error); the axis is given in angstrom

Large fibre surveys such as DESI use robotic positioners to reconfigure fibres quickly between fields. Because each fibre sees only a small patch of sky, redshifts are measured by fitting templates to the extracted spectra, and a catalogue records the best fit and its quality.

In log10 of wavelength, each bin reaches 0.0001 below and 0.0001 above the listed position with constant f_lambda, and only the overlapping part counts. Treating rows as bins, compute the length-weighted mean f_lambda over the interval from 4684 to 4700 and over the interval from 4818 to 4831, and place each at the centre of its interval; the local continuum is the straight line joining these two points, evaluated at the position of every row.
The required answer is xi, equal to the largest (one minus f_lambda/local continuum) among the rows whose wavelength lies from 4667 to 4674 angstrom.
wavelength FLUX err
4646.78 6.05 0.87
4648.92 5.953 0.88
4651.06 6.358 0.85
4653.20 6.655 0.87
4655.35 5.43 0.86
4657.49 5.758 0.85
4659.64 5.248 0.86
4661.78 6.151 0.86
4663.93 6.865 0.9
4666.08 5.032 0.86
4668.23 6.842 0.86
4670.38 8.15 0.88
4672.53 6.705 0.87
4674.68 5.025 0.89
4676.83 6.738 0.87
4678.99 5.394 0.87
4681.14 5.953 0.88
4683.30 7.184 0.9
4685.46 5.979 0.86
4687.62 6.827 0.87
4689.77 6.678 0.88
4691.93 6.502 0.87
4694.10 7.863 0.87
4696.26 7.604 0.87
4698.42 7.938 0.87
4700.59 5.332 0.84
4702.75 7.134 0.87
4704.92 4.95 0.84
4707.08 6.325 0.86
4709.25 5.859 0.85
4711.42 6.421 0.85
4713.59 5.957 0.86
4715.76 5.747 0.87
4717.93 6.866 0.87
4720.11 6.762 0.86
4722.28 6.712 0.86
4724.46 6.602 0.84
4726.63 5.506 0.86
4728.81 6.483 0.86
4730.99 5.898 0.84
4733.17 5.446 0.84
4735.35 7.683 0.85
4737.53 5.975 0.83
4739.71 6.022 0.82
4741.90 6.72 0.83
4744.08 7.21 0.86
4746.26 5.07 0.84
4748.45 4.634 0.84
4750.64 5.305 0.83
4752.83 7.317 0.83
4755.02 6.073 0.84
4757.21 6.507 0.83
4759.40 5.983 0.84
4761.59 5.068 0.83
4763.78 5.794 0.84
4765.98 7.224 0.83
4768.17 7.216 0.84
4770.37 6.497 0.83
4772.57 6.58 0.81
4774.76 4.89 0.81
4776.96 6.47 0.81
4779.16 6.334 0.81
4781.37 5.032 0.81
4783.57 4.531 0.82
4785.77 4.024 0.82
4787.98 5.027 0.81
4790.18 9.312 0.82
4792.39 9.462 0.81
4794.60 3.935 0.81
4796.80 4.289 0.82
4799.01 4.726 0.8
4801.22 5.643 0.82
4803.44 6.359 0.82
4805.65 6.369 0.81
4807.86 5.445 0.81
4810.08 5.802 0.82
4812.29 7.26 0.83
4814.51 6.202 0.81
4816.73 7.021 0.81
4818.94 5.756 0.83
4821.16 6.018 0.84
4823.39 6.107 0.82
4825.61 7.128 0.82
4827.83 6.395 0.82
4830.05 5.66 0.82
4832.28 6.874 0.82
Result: 0.06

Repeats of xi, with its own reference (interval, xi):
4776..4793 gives 0.37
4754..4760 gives 0.09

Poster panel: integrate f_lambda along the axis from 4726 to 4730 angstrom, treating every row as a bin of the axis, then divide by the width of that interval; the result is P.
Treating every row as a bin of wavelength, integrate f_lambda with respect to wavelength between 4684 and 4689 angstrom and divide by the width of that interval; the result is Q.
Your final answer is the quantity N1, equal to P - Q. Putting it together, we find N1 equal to -0.4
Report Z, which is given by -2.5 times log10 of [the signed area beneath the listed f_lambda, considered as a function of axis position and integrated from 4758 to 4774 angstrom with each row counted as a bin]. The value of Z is -5.0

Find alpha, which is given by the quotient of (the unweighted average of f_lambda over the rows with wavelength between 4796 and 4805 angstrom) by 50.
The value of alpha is 0.105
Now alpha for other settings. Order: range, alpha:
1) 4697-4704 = 0.136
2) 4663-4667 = 0.119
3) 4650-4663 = 0.119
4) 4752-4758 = 0.133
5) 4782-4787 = 0.086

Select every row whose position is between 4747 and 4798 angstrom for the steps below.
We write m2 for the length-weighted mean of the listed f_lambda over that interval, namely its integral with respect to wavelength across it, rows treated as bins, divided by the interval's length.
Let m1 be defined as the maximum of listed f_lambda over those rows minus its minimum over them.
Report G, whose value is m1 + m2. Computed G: 11.5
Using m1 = 6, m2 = 6.0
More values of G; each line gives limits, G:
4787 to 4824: 11.7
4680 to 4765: 9.6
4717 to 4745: 8.7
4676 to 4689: 8.1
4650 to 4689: 9.4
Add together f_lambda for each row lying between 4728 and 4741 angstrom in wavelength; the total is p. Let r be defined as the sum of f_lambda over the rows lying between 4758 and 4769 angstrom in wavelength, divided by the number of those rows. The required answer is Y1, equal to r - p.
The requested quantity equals -31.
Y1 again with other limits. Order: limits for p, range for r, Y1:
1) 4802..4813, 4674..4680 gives -26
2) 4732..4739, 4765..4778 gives -13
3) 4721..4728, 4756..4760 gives -13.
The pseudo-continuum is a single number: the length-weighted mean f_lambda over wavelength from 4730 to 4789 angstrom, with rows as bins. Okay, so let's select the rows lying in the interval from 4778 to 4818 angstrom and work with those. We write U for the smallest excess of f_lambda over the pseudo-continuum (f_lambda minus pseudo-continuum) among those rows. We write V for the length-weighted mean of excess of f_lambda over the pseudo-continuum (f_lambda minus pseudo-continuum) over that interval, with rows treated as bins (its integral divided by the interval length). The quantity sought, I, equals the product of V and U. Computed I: 0.0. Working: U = -2.0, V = 0.0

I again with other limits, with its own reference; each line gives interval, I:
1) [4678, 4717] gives -0.5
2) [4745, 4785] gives 0.1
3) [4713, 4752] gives -0.3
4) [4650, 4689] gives -0.3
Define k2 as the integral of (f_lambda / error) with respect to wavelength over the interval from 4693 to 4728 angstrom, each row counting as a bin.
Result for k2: 264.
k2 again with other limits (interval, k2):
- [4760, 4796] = 267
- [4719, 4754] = 258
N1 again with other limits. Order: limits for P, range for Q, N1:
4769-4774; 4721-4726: -0.1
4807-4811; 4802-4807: -0.7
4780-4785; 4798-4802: -0.3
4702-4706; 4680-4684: -0.5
